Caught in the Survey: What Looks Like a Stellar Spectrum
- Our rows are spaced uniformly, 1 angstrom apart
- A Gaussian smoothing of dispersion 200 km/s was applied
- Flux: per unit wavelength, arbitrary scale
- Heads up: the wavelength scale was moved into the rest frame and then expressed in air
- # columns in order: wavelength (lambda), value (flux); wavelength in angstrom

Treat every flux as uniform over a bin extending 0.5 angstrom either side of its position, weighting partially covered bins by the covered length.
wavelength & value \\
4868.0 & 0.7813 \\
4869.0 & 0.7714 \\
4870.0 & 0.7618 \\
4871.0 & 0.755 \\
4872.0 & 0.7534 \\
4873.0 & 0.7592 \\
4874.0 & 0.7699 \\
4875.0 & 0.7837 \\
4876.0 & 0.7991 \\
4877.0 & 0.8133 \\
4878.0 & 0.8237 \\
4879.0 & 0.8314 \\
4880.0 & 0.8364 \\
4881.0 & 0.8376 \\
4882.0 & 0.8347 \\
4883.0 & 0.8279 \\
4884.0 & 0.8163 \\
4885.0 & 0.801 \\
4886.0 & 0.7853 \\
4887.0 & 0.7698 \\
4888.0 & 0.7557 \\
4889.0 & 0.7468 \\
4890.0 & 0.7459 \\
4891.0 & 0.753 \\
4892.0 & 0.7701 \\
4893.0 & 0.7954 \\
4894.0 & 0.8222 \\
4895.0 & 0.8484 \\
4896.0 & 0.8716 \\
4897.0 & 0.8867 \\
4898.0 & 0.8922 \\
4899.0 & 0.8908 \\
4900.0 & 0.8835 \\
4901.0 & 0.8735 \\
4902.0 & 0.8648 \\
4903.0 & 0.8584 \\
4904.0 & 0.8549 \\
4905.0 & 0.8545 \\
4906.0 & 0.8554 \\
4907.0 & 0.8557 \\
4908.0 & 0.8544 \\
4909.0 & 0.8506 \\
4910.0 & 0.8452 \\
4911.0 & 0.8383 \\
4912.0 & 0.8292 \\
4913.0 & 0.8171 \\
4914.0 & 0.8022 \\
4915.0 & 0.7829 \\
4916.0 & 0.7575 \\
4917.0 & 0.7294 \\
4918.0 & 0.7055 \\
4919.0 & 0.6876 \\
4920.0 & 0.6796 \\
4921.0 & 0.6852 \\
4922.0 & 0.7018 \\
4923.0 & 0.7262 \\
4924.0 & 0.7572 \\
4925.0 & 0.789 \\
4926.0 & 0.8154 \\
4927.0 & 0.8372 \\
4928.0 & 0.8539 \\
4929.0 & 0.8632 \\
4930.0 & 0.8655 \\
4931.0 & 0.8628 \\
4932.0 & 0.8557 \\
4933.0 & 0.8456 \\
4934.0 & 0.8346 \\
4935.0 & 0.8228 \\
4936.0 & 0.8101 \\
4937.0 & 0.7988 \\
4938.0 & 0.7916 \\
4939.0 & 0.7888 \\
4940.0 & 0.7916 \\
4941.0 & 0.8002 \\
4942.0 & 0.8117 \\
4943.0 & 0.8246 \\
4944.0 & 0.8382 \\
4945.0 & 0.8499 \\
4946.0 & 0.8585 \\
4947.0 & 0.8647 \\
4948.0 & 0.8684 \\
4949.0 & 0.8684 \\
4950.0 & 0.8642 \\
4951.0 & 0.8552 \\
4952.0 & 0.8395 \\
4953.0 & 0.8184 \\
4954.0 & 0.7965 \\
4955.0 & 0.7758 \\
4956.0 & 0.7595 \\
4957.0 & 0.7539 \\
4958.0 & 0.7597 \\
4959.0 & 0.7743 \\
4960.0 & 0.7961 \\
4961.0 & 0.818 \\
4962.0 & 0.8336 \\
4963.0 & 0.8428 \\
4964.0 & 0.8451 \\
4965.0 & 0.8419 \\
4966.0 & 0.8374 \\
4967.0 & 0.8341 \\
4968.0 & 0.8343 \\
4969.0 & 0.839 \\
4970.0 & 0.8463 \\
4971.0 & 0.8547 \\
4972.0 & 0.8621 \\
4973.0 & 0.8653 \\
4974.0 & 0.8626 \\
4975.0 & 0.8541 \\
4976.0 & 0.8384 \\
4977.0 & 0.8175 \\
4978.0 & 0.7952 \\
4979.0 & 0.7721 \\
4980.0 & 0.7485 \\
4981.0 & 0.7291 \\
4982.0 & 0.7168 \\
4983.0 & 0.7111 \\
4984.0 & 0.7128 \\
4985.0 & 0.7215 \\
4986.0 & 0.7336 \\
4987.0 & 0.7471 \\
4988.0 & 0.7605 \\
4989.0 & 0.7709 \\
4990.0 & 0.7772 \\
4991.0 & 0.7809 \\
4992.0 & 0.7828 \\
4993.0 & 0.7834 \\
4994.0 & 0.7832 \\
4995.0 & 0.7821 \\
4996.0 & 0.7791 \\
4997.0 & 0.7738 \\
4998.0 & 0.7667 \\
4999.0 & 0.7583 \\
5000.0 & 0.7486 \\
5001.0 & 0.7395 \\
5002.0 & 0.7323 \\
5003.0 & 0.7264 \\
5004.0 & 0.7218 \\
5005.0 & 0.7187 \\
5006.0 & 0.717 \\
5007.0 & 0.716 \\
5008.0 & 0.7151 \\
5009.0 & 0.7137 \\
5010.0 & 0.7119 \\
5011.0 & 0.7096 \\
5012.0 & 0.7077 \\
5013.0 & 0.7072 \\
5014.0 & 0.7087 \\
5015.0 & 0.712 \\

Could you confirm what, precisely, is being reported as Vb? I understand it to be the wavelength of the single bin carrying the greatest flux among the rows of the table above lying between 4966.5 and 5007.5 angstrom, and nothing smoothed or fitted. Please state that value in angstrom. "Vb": 4973.0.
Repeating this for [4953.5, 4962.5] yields 4962.0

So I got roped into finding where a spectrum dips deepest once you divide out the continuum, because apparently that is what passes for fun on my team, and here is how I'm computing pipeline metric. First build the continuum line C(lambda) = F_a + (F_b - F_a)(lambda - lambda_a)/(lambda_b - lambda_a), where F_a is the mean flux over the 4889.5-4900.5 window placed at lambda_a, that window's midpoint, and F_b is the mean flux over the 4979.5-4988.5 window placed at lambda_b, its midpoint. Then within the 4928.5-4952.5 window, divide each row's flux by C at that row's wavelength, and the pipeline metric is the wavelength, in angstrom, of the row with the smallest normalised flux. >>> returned 4939.0 angstrom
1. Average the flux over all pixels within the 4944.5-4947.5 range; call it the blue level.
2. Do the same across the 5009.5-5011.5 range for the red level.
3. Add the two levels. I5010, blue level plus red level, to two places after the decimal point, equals 1.57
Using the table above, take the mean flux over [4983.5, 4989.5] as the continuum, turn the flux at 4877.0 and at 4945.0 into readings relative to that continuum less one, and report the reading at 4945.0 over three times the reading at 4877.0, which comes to 0.50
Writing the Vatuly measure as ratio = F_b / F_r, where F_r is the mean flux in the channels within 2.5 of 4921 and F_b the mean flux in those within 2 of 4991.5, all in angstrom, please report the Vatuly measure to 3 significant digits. 1.12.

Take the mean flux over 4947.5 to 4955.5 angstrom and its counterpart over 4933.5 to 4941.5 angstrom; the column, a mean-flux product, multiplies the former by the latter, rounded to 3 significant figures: 0.673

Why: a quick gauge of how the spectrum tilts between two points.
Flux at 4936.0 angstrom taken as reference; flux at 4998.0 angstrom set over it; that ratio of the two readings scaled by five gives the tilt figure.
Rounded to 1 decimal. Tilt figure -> 4.7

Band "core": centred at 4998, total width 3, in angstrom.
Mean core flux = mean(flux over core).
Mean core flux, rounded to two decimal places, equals 0.77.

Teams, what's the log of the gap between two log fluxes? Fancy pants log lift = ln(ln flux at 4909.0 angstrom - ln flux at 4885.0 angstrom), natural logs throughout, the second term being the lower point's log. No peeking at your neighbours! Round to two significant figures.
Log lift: -2.8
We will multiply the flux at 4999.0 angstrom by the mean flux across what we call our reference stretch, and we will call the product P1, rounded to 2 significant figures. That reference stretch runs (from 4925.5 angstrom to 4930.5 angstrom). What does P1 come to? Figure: 0.64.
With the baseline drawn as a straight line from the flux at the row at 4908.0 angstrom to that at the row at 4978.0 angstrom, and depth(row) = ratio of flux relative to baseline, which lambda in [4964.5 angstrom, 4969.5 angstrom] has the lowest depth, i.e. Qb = 4967.0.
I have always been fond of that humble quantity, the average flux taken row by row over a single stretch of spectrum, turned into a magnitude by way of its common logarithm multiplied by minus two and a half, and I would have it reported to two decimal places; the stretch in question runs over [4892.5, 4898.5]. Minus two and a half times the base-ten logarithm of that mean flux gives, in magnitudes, 0.17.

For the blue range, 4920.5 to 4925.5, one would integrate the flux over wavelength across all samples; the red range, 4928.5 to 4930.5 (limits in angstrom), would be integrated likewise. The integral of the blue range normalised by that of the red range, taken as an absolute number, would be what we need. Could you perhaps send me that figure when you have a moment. 2.1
